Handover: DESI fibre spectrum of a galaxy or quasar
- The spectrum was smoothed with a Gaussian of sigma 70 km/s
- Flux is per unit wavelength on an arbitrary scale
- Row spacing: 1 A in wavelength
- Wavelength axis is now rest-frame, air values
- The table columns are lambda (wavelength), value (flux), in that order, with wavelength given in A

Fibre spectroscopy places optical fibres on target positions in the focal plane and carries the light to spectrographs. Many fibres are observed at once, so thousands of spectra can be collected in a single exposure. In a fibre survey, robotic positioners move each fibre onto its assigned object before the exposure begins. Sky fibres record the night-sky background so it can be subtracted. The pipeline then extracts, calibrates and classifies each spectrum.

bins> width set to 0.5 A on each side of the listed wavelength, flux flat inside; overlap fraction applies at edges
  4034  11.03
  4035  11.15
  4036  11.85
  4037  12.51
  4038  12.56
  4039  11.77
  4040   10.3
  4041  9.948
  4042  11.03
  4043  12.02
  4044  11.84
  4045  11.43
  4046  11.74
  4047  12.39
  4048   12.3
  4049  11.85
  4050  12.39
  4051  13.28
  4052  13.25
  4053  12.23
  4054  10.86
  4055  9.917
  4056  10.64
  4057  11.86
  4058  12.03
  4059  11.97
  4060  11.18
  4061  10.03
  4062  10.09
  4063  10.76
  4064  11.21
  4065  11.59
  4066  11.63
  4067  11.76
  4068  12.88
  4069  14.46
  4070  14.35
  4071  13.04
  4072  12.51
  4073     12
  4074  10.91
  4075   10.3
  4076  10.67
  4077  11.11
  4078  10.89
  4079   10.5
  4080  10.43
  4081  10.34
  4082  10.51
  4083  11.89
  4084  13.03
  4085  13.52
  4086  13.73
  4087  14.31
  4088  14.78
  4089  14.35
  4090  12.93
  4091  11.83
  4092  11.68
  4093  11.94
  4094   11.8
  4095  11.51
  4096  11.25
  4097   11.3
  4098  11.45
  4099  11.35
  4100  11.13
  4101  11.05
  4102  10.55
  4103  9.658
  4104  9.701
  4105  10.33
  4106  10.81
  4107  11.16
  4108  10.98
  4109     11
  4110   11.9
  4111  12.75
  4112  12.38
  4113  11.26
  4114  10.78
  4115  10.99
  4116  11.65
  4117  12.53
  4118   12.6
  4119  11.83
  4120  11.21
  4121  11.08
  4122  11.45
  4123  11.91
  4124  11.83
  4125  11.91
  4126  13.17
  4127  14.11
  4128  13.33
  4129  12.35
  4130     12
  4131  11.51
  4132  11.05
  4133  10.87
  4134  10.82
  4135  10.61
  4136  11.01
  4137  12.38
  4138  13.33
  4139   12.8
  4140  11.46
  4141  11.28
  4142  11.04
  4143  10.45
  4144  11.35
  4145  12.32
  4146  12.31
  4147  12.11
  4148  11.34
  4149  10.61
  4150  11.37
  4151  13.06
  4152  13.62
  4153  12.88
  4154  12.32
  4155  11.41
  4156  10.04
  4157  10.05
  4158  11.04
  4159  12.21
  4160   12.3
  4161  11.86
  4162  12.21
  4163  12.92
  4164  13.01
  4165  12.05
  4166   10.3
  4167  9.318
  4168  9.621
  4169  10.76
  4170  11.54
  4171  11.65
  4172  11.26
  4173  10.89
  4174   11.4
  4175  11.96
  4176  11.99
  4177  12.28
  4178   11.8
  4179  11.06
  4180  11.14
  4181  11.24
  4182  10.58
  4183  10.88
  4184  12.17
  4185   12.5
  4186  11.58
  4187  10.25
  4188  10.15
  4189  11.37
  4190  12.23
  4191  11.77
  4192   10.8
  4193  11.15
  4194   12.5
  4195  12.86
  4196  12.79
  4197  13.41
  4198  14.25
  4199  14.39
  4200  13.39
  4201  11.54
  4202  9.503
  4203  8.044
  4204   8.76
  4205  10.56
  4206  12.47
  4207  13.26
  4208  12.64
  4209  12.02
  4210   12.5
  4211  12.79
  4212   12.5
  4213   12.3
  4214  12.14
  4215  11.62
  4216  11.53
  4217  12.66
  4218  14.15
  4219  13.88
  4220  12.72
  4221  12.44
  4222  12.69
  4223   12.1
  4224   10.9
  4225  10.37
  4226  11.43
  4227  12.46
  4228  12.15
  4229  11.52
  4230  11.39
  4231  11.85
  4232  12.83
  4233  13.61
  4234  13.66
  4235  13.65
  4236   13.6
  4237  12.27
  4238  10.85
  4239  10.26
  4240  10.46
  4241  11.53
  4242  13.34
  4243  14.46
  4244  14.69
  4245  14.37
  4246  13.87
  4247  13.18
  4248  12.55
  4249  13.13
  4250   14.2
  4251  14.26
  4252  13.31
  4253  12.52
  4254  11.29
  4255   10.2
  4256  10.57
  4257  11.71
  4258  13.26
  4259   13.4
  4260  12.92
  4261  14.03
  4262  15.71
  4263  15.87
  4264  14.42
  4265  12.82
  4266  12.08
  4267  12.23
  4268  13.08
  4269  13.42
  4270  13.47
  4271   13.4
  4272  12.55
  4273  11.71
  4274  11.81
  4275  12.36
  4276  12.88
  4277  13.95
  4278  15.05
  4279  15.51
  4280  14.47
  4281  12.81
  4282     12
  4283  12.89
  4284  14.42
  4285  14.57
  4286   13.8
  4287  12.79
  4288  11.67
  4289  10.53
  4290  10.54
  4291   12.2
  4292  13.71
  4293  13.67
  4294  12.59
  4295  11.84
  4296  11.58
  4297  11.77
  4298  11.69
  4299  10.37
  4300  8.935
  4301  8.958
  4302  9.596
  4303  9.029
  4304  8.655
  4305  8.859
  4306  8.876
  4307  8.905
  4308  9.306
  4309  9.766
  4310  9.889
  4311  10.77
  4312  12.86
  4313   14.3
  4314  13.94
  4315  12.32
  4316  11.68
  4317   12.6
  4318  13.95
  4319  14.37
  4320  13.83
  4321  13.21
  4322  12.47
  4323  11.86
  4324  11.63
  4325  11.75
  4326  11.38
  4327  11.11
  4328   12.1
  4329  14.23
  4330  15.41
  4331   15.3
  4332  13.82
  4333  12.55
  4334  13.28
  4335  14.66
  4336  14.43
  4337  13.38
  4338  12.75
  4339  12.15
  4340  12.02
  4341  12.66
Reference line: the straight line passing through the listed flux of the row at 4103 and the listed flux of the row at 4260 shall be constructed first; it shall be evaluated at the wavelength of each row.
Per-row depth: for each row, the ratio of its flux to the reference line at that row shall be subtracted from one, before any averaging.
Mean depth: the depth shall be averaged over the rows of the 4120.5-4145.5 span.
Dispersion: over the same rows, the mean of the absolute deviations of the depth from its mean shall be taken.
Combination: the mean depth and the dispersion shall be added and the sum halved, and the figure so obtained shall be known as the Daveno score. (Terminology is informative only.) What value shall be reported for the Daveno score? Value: -0.035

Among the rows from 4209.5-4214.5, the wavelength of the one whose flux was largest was 4211 A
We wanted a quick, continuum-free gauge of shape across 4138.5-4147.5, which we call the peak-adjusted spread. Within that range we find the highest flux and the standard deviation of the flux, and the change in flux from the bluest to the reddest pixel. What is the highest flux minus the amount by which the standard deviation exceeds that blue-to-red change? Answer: 11.4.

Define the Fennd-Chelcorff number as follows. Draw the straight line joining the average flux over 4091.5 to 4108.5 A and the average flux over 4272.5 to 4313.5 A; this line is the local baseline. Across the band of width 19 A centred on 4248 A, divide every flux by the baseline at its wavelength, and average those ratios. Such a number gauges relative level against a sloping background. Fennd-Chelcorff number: 1.090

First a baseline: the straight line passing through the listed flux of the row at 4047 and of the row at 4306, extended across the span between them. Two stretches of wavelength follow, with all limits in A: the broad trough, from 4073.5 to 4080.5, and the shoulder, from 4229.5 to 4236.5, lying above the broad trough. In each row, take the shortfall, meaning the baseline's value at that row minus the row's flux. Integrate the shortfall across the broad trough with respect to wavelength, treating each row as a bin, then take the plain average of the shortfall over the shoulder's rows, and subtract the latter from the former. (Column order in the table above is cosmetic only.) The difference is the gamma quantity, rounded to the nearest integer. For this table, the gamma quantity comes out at 12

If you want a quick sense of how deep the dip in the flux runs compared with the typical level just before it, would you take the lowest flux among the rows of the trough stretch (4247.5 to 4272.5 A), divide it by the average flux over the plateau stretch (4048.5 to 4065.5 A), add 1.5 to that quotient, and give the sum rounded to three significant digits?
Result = 2.39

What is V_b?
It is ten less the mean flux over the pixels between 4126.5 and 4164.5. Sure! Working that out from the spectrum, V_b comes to -1.9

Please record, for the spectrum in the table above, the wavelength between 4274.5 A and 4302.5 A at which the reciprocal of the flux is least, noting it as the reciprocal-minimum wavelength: 4279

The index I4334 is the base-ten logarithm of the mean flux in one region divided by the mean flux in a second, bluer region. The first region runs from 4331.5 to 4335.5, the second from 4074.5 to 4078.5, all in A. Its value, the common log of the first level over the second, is 0.10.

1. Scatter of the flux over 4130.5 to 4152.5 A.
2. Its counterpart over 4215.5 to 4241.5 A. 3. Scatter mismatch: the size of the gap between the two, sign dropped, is 0.2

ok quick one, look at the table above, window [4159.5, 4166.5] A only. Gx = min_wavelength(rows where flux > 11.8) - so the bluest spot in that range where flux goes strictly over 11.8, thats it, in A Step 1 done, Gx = 4160 A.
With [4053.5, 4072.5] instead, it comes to 4057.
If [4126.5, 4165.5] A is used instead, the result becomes 4127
